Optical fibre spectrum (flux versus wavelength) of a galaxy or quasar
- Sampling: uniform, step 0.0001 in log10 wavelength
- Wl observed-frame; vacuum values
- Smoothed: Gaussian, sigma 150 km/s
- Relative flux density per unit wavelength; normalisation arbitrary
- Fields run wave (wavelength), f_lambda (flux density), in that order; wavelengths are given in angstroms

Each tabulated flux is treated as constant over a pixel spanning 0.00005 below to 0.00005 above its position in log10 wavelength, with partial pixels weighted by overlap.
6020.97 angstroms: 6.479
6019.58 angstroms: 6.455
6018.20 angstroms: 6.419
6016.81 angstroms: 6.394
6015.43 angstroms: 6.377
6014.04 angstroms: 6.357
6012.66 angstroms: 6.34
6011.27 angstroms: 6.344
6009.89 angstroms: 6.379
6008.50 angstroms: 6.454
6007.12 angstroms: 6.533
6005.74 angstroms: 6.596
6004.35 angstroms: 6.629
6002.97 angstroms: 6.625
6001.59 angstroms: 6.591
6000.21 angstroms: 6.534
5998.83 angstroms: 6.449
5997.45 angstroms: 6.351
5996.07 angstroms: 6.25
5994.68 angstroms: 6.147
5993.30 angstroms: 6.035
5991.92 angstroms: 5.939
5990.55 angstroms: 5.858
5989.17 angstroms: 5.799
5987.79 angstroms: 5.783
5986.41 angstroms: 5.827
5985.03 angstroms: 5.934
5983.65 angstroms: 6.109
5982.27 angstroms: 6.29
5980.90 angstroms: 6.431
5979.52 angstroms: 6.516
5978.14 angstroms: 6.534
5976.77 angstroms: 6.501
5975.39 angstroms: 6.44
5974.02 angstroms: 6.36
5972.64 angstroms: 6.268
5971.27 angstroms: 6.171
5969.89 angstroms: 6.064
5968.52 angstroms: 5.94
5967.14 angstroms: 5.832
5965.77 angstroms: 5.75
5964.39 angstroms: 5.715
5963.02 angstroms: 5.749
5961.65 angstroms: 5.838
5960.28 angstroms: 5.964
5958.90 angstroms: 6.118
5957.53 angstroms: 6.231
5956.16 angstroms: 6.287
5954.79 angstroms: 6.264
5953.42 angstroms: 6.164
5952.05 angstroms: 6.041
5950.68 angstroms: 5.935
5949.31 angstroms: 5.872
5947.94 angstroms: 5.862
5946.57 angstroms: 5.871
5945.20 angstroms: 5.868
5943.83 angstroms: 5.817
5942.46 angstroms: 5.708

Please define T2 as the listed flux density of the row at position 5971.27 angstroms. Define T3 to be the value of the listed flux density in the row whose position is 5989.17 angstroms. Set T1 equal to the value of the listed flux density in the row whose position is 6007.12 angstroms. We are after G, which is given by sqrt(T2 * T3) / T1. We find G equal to 0.92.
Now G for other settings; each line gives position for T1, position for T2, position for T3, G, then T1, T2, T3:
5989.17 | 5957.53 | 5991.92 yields 1.05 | 5.799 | 6.231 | 5.939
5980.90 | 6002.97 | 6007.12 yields 1.02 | 6.431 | 6.625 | 6.533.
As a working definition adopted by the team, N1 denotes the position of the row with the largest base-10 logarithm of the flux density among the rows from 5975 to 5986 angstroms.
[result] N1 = 5978.14 angstroms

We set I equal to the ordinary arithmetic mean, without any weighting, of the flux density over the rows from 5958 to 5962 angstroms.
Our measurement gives 5.97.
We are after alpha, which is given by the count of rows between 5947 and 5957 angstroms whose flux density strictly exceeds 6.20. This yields 2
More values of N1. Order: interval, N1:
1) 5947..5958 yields 5956.16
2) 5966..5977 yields 5976.77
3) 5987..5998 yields 5997.45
